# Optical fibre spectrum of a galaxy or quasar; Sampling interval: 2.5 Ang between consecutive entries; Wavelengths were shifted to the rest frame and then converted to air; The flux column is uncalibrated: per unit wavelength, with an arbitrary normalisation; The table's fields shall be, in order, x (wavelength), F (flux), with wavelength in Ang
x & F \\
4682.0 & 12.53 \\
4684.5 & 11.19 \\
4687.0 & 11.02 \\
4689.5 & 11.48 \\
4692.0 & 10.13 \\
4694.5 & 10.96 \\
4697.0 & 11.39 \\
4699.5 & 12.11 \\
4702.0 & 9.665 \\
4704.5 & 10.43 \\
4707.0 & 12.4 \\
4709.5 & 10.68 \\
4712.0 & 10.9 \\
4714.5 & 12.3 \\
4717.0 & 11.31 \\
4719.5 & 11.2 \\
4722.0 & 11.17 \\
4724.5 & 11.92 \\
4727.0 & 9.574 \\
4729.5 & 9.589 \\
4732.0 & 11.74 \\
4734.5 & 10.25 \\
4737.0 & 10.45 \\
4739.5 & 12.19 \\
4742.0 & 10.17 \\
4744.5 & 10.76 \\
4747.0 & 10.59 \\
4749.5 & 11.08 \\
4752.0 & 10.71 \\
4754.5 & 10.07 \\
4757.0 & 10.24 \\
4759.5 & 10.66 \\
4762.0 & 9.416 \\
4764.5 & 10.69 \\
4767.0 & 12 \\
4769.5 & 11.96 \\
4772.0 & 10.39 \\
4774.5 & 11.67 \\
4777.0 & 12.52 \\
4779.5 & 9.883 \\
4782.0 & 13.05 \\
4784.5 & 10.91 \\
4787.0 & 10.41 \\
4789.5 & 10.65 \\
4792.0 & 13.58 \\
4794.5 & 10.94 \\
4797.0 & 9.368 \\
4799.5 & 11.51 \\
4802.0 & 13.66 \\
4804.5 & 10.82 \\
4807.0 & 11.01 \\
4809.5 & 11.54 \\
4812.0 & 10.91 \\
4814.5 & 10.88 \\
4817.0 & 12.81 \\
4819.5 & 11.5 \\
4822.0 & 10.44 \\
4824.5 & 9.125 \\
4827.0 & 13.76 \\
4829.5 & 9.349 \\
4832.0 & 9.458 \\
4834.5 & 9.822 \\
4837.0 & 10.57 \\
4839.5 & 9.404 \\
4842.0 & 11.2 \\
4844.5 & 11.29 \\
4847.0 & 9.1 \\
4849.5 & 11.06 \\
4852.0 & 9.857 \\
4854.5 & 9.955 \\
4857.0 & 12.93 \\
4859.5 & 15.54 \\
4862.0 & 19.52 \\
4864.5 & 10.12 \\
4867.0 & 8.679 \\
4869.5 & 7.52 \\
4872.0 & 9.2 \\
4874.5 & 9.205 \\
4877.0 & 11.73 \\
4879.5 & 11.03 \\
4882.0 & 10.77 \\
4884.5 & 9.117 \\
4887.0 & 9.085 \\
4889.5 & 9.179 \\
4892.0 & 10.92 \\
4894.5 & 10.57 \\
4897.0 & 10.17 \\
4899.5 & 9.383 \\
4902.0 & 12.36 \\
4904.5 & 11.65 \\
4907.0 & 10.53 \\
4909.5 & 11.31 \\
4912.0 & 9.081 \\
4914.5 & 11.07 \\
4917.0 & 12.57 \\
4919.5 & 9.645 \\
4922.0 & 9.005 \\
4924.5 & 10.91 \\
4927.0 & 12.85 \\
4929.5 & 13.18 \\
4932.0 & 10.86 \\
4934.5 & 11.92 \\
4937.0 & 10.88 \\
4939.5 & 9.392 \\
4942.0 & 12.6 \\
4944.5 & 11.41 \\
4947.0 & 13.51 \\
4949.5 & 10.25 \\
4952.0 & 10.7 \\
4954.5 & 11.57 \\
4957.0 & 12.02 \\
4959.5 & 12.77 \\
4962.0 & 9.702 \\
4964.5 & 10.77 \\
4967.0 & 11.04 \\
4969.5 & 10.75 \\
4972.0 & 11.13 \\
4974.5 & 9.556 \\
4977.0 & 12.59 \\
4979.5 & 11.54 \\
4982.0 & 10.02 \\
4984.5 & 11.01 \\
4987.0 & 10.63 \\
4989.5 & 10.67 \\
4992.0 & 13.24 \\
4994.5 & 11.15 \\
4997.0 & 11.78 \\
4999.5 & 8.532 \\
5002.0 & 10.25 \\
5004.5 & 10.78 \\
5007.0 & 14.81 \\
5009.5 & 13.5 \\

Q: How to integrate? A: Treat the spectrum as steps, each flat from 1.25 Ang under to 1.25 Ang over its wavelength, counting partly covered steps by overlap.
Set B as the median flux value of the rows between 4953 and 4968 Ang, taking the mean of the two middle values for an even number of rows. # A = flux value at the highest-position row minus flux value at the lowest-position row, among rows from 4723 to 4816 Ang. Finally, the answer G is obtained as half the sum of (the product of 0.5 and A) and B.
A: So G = 5.4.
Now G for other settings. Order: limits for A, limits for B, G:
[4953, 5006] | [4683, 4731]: 5.4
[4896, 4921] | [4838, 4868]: 5.2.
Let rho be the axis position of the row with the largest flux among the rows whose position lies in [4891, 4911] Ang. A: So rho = 4902.0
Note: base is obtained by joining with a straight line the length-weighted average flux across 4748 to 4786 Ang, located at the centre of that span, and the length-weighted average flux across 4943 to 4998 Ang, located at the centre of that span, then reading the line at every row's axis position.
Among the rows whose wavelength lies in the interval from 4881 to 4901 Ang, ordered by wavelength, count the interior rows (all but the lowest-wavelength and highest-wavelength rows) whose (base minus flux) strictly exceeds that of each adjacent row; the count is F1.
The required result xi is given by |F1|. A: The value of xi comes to 1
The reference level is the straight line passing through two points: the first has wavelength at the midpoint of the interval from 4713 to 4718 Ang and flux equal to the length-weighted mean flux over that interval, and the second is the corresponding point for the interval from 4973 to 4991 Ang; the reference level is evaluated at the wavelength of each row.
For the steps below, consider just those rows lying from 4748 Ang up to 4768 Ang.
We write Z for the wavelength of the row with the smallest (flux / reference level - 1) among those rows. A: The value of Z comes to 4762.0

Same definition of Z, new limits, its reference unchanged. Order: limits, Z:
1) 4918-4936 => 4922.0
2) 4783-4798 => 4797.0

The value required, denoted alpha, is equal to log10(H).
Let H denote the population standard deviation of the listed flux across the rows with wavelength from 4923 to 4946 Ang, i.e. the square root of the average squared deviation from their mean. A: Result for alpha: 0.06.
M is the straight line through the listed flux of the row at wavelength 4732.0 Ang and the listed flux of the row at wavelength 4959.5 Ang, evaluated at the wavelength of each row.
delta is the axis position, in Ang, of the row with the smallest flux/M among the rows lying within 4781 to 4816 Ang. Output 4797.0 Ang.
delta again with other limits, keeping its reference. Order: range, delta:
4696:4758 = 4727.0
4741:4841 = 4824.5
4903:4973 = 4922.0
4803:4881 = 4869.5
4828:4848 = 4847.0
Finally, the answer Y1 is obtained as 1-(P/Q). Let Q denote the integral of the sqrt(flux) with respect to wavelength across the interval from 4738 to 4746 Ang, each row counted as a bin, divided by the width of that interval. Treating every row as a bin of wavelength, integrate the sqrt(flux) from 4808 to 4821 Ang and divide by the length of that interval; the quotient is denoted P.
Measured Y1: -0.02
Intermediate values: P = 3.39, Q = 3.32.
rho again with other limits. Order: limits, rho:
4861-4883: 4862.0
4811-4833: 4827.0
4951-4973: 4959.5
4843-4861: 4859.5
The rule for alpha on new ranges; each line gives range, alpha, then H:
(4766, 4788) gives 0.01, 1.01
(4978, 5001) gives 0.08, 1.21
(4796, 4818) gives 0.07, 1.17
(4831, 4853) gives -0.10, 0.80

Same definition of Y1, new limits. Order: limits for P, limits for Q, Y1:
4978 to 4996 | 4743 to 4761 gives -0.03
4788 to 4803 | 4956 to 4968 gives -0.01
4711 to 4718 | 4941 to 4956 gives 0.00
